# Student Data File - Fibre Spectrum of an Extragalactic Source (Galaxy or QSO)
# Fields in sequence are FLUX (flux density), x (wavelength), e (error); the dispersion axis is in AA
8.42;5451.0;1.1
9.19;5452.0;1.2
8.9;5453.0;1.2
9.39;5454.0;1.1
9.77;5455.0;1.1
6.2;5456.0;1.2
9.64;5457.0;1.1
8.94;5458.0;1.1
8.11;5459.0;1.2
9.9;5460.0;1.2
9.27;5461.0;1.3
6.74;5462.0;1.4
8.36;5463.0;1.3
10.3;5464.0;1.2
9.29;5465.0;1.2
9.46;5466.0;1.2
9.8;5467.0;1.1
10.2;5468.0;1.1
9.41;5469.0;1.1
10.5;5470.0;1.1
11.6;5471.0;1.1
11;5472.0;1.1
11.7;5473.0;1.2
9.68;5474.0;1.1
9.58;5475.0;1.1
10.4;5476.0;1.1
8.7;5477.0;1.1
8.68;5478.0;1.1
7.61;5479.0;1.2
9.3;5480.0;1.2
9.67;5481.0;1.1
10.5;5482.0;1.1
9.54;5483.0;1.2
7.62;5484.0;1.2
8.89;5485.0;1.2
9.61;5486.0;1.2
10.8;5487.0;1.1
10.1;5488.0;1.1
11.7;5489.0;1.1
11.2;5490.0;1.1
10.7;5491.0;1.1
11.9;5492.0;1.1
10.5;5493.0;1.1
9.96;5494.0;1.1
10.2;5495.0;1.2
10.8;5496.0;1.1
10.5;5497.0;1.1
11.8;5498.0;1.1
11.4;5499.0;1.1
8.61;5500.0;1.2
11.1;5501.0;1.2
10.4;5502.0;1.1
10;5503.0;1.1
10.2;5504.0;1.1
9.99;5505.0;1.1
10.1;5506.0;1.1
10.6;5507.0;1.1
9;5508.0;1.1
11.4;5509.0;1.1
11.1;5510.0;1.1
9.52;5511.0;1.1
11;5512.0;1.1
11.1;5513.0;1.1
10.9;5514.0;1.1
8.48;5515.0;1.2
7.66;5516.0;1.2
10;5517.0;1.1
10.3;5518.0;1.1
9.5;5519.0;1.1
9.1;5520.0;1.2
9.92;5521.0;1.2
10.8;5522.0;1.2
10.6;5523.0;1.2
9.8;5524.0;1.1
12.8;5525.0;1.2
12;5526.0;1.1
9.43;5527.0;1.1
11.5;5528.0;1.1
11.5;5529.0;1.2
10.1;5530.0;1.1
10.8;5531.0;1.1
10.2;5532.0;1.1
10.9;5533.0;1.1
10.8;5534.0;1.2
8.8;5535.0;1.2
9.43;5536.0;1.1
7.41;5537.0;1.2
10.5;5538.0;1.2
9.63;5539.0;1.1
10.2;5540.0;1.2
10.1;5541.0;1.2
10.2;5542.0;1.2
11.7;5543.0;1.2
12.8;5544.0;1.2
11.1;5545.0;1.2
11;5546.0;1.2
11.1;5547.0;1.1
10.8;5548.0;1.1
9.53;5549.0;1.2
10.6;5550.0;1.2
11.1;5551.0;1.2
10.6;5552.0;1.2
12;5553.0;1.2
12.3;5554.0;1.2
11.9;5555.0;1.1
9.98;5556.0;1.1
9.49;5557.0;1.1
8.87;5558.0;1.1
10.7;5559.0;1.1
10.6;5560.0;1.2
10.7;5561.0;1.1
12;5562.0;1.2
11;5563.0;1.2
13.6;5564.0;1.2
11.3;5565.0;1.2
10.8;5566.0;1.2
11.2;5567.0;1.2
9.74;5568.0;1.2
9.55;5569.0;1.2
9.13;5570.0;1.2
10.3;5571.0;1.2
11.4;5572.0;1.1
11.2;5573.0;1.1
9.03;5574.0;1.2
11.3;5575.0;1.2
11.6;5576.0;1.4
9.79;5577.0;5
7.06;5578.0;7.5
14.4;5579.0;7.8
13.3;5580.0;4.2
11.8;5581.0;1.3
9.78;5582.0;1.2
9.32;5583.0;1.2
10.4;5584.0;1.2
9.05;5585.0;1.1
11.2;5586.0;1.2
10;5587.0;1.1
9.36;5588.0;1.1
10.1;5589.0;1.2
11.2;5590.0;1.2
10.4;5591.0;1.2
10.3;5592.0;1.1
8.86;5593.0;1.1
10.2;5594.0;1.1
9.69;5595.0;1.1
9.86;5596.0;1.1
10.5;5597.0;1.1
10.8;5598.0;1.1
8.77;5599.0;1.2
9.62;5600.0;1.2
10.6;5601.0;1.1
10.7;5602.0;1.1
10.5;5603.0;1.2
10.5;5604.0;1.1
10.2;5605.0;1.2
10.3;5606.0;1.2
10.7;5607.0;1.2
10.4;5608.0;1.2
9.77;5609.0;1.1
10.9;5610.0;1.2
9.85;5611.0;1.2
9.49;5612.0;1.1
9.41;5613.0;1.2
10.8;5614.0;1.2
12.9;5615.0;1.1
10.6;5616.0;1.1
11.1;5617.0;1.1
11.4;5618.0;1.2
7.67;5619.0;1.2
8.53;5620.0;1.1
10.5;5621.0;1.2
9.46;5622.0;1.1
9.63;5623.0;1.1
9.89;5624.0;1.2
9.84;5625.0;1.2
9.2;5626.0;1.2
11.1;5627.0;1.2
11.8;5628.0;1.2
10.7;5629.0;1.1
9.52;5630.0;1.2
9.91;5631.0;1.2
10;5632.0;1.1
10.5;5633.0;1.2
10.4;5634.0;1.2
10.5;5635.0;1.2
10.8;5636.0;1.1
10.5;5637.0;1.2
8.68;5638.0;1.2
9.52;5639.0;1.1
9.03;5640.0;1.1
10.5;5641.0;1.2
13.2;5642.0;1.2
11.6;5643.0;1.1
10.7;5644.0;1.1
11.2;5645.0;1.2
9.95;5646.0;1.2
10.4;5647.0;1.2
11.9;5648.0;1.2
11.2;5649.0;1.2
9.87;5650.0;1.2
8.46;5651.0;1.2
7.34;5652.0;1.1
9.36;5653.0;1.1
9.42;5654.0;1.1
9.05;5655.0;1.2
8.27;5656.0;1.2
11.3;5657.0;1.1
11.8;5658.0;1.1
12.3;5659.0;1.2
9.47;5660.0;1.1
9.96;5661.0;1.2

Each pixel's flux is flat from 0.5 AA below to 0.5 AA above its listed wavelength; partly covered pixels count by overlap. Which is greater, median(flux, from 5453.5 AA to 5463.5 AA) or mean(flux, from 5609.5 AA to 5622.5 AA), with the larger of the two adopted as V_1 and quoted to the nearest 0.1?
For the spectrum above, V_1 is 10.2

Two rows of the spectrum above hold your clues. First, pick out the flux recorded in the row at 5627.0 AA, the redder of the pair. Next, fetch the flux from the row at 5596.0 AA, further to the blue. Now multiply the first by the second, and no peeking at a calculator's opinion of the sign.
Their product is 109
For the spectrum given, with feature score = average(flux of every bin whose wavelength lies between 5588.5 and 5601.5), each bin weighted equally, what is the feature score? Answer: 10.1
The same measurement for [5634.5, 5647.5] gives 10.5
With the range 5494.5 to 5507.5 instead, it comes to 10.4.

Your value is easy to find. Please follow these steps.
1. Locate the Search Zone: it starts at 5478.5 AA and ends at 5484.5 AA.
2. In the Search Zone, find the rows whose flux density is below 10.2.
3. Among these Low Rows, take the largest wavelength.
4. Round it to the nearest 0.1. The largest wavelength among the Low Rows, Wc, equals 5484.0 AA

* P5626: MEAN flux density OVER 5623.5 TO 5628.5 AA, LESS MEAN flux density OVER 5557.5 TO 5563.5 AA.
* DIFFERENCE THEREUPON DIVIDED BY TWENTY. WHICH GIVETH -0.014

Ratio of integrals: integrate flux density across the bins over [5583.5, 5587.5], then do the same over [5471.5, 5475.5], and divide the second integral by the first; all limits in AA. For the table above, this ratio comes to 1.03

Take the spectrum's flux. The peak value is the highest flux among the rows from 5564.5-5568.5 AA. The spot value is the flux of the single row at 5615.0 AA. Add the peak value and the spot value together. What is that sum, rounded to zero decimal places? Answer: 24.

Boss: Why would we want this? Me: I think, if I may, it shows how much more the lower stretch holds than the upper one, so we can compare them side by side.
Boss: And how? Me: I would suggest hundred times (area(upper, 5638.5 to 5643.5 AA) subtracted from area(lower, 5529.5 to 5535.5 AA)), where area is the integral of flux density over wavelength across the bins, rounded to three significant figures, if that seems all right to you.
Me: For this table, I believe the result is 775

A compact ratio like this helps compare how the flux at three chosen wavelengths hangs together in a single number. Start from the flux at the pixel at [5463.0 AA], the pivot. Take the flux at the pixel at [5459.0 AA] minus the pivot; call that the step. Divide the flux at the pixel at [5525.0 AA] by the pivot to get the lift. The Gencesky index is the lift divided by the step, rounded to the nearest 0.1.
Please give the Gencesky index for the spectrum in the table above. -6.1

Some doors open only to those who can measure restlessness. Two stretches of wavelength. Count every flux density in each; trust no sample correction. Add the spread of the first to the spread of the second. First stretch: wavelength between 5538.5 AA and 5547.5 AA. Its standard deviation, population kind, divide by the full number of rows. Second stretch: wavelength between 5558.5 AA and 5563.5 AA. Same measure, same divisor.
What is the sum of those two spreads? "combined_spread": 1.4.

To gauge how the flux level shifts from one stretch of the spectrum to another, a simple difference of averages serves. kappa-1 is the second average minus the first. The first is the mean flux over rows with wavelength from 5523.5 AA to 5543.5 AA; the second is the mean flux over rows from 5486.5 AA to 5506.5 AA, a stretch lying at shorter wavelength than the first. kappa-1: 0.21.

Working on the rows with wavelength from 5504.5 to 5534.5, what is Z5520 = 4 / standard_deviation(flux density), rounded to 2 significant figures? 3.8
